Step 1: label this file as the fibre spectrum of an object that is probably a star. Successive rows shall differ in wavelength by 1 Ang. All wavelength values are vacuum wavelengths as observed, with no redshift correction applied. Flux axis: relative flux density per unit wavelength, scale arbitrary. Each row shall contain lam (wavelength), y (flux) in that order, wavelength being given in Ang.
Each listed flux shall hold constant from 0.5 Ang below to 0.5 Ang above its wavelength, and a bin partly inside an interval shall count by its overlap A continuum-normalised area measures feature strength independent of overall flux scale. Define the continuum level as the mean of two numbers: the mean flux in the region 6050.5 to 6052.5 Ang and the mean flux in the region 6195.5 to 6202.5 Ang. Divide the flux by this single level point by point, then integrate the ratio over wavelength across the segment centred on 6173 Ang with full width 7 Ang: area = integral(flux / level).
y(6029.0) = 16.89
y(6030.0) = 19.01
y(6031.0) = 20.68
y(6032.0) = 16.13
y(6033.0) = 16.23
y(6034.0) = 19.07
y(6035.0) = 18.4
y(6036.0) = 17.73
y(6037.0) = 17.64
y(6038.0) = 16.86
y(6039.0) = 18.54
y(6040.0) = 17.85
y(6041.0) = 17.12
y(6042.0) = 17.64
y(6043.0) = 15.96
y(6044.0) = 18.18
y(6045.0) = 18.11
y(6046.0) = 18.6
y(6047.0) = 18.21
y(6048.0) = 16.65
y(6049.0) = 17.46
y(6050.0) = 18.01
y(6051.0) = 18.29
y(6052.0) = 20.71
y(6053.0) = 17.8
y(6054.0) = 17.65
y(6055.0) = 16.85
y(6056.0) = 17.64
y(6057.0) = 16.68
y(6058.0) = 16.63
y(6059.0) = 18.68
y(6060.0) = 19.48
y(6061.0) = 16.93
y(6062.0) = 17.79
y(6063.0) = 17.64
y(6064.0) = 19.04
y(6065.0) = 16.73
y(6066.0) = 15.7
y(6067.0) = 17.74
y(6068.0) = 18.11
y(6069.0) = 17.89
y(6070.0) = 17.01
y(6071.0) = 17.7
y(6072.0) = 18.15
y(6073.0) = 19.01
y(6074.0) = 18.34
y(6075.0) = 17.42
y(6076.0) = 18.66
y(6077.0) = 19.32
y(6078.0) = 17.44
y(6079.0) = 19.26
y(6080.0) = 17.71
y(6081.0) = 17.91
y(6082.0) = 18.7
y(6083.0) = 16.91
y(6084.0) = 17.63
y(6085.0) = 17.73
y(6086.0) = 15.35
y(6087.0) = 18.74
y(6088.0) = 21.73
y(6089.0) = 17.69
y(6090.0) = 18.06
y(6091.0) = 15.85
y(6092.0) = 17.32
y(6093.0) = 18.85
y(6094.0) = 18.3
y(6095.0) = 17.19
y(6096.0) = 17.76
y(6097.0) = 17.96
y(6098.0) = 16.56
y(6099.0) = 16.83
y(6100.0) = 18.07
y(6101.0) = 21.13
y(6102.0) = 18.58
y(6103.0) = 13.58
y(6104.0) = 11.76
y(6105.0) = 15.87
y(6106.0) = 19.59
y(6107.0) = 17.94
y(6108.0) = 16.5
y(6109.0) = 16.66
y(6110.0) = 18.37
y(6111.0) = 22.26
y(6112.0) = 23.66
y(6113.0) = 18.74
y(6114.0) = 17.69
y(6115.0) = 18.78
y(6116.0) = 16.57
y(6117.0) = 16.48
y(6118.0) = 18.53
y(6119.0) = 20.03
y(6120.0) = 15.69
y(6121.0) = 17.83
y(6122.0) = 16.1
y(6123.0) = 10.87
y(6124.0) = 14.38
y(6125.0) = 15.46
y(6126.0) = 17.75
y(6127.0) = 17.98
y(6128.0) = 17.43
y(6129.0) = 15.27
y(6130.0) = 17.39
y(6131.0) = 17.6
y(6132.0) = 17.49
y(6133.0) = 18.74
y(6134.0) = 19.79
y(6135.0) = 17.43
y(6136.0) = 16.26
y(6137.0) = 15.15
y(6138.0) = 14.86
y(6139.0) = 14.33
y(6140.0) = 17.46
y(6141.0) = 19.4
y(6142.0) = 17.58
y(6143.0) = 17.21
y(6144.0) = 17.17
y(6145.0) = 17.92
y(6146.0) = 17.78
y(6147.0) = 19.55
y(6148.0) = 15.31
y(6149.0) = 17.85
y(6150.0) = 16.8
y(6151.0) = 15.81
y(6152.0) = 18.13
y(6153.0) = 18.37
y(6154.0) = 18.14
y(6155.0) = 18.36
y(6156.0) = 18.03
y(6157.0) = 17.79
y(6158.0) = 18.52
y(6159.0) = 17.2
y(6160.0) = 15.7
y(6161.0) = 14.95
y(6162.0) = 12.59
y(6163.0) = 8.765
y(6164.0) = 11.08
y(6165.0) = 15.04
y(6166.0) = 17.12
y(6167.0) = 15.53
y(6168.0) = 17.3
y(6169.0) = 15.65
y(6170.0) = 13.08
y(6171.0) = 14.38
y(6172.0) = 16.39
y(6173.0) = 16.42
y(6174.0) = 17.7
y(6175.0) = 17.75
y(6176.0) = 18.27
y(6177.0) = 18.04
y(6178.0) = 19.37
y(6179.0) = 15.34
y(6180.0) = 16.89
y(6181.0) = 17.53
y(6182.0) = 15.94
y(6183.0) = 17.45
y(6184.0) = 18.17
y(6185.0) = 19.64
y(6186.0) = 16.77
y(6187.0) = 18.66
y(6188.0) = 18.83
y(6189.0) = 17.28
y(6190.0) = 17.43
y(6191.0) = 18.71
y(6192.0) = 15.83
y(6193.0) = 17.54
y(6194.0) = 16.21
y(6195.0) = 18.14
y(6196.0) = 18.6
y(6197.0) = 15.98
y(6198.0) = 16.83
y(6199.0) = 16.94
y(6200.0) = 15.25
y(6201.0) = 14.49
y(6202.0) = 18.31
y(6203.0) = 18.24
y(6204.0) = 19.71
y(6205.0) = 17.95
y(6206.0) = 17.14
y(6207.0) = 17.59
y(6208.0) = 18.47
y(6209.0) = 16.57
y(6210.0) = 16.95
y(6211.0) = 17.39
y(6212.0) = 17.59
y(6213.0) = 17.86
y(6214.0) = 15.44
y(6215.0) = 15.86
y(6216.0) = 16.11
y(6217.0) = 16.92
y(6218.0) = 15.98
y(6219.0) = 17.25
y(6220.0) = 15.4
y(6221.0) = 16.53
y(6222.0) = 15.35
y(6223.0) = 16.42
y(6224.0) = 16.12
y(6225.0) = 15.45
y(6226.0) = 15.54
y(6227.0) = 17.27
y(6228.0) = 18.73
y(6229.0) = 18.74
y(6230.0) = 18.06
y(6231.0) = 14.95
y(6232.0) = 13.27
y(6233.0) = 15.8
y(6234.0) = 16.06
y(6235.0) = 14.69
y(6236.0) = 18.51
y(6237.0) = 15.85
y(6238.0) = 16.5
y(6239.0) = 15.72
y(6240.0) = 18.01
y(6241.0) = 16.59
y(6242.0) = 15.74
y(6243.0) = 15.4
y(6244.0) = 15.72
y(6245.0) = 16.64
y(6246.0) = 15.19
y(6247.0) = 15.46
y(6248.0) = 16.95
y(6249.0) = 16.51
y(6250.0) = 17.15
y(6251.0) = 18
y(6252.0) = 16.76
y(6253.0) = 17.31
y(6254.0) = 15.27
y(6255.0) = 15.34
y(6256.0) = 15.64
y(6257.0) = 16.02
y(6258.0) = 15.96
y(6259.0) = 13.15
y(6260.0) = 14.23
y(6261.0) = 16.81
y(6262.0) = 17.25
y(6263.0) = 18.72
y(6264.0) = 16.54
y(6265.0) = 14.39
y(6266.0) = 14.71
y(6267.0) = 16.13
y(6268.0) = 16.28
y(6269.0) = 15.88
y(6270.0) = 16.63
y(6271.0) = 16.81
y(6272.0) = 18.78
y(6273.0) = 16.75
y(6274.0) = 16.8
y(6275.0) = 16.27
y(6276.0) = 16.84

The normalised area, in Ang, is 6.3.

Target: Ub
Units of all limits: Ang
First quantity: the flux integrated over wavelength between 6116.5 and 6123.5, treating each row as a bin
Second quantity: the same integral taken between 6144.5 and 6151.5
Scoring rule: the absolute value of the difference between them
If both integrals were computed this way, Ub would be 5.5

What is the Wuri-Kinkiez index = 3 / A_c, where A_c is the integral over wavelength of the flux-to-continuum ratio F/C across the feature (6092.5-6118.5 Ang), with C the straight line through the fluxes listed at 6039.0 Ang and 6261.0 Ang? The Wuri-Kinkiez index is 0.116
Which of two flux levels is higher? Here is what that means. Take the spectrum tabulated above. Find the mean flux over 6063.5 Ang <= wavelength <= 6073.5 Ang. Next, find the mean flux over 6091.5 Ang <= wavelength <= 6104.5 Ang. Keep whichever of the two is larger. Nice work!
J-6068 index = 17.7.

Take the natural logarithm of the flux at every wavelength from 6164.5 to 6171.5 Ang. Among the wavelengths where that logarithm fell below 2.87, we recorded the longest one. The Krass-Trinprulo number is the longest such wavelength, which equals 6171.0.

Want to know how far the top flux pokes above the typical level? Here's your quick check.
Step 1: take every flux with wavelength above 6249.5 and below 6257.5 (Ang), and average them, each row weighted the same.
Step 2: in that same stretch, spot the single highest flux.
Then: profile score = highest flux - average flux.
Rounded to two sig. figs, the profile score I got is 1.6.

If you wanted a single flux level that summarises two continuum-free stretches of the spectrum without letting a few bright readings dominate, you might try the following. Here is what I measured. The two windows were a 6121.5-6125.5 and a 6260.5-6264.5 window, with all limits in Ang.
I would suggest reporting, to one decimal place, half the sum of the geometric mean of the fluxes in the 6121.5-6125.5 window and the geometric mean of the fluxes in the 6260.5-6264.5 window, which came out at 15.7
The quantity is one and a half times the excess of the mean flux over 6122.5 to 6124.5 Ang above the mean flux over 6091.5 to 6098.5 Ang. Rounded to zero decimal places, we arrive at -8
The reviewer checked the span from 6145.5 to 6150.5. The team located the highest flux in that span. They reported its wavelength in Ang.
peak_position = 6147.0 Ang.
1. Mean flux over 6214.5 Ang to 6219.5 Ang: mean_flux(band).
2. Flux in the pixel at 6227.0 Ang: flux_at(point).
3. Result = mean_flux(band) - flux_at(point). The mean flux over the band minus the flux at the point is -0.8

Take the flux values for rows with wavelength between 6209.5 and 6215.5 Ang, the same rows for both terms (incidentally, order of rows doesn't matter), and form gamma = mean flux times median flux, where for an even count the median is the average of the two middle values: 289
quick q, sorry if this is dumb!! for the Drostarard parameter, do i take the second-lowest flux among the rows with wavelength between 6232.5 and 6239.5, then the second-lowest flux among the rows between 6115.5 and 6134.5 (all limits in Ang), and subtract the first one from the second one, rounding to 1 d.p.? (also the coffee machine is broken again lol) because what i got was -1.3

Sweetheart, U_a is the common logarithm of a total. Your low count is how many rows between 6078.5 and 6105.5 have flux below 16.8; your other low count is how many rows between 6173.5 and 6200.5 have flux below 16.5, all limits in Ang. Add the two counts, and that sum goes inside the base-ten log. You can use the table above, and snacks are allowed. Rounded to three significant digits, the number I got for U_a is 1.08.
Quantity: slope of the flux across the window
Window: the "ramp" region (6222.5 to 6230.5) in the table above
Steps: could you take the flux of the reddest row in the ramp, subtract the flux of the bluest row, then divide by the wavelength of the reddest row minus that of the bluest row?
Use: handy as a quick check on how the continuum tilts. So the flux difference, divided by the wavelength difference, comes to 0.2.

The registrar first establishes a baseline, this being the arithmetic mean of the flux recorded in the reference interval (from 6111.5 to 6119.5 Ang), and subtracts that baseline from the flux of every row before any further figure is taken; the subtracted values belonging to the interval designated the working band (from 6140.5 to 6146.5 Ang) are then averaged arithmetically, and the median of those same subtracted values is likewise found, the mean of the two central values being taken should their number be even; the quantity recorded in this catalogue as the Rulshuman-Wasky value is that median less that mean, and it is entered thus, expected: -0.16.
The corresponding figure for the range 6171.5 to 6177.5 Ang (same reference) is 0.30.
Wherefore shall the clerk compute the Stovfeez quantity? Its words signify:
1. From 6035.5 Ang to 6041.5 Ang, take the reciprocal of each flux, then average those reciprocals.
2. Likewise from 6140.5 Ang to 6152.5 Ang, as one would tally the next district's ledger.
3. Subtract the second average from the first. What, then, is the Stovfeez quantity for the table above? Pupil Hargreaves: -0.0005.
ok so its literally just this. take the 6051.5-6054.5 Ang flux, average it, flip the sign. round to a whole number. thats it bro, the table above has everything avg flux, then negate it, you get -19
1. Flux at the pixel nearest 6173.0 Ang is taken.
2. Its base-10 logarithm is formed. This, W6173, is 1.22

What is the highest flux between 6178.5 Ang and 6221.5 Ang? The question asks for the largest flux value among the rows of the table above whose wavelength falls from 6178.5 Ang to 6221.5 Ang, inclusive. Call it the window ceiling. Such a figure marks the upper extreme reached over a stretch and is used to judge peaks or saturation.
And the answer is 19.71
